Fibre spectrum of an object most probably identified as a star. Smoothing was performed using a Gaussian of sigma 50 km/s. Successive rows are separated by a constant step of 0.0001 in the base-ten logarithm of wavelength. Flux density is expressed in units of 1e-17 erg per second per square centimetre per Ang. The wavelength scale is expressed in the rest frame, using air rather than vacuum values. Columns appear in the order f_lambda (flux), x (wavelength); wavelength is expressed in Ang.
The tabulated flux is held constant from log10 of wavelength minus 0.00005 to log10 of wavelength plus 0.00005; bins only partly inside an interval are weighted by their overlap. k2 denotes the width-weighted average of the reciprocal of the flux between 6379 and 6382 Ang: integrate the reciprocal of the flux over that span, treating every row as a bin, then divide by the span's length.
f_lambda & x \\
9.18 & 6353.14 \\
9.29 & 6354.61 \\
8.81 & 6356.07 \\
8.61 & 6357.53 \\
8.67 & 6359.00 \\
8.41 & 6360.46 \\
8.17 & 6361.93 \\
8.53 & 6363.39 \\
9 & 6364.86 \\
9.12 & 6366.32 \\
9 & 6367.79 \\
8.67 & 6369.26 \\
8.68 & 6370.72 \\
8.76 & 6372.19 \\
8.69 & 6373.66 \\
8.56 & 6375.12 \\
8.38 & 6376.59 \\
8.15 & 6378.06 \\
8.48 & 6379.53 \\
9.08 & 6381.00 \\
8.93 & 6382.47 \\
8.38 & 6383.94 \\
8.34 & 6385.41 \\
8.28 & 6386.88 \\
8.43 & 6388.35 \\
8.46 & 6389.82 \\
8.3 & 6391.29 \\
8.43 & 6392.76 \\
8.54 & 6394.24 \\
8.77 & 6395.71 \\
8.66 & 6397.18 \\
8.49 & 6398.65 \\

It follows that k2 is 0.114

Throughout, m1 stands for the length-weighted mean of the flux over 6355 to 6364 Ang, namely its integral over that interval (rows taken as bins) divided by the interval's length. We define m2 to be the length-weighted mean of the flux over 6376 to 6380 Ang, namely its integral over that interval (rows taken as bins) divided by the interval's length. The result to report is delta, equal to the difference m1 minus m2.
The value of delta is 0.25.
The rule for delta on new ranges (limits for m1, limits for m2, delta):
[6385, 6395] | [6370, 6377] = -0.22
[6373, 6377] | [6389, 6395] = 0.13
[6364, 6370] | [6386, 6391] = 0.55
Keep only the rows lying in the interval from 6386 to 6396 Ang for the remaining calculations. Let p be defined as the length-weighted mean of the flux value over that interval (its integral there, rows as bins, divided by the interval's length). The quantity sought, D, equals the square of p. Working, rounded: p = 8.44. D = 71.3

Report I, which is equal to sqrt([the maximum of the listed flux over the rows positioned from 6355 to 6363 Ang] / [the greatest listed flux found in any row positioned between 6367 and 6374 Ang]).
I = 0.99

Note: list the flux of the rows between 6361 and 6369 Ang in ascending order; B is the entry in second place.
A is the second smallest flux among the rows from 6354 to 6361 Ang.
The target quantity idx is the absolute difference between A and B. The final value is 0.08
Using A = 8.61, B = 8.53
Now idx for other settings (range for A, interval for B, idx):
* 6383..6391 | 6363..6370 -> 0.33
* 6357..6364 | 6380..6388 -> 0.07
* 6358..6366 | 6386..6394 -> 0.11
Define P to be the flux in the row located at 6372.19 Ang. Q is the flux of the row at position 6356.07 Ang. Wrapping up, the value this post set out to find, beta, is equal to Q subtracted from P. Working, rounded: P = 8.76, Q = 8.81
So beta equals -0.05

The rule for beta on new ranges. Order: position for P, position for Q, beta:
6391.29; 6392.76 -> -0.13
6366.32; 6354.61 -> -0.17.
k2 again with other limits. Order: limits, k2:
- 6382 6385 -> 0.116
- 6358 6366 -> 0.117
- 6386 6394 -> 0.119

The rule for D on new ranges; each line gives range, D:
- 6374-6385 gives 73.4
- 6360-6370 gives 75.8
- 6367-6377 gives 75.5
